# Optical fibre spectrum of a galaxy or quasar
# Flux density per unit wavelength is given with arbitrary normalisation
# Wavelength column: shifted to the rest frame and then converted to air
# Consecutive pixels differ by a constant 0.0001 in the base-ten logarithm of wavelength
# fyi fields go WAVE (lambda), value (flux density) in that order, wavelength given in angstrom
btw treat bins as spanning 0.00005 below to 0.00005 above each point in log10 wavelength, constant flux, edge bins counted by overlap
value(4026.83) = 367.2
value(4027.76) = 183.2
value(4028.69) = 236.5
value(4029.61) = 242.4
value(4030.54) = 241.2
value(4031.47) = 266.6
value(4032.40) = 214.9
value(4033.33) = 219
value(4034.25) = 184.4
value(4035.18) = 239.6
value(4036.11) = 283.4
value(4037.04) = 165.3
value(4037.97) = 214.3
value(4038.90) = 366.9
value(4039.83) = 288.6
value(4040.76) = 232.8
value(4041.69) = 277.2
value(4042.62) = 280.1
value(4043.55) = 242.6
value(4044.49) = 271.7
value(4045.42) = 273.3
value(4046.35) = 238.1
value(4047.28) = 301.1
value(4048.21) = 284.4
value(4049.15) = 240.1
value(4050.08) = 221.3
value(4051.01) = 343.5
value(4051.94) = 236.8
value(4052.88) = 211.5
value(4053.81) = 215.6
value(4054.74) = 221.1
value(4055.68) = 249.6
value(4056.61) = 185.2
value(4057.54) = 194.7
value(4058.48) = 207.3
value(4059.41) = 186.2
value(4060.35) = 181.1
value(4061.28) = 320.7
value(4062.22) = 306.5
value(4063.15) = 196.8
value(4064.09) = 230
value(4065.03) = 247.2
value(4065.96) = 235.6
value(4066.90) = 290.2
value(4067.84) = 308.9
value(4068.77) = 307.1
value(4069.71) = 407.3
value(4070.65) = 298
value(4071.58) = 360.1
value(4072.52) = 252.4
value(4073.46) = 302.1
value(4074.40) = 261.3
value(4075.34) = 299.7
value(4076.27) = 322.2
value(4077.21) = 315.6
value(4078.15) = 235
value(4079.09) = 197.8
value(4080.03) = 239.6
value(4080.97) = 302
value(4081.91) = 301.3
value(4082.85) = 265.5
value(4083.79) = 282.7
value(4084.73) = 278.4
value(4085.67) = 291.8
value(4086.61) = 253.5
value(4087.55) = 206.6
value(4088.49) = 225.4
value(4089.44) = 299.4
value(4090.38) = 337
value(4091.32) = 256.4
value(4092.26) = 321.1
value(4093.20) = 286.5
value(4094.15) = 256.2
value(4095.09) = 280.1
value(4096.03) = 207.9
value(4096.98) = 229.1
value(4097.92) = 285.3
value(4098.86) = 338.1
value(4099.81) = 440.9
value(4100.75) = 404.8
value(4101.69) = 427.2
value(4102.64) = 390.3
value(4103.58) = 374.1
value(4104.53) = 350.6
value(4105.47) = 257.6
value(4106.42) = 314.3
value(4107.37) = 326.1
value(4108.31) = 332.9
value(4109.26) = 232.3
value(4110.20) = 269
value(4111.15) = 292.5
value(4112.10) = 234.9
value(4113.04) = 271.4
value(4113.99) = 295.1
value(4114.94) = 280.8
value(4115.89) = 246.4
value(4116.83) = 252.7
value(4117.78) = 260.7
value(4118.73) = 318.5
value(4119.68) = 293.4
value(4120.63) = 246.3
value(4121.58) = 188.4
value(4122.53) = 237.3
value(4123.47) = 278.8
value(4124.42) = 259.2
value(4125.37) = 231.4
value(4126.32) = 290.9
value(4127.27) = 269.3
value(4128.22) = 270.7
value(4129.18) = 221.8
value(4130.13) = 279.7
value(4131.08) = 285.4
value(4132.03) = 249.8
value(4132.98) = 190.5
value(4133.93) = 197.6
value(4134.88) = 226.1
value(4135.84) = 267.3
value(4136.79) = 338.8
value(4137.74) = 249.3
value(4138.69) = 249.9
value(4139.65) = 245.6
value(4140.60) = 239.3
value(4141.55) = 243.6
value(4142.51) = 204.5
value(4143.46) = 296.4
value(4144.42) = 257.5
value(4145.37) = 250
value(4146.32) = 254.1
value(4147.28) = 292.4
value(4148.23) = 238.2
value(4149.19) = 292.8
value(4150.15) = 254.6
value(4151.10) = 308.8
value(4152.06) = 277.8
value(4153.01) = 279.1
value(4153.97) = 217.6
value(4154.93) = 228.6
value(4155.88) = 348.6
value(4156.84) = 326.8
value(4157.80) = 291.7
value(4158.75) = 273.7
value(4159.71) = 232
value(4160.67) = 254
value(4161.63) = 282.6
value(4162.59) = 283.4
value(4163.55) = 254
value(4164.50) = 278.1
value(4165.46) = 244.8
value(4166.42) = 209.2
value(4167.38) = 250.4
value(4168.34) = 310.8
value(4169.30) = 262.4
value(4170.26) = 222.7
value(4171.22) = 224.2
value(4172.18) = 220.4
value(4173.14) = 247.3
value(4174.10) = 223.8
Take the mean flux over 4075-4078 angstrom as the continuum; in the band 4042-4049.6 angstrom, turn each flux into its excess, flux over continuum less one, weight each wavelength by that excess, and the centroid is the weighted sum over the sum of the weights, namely 4045.9 angstrom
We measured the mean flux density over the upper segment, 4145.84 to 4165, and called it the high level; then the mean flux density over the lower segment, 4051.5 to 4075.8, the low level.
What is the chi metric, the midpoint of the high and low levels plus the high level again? 539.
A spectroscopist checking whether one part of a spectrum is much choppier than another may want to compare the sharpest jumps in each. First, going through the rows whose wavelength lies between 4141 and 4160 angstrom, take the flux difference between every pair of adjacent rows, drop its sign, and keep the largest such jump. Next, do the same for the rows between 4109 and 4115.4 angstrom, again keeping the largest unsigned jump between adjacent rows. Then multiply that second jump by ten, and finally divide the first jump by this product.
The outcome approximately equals 0.21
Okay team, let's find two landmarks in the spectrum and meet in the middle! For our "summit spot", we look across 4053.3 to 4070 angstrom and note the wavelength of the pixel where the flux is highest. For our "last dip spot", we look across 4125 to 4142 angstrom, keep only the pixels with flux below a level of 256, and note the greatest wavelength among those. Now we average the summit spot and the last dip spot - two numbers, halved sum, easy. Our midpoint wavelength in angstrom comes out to 4105.6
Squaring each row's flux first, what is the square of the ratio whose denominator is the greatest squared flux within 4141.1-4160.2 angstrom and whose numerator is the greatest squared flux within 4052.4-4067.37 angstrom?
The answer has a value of 0.72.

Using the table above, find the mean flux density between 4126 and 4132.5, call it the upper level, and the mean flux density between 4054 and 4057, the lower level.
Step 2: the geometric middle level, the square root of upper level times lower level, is 242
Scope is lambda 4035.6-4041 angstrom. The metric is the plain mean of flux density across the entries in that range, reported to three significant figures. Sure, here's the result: 259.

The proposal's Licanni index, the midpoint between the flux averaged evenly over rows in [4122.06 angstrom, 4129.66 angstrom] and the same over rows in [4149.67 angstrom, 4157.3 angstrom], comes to 269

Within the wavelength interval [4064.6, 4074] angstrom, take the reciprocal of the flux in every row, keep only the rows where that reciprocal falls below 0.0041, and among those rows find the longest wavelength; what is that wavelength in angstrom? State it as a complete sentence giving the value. 4073.46 angstrom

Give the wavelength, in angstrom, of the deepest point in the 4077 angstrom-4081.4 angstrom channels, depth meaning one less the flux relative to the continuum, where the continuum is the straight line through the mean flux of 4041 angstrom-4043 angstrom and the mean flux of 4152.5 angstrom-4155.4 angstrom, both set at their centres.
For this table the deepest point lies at 4079.09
